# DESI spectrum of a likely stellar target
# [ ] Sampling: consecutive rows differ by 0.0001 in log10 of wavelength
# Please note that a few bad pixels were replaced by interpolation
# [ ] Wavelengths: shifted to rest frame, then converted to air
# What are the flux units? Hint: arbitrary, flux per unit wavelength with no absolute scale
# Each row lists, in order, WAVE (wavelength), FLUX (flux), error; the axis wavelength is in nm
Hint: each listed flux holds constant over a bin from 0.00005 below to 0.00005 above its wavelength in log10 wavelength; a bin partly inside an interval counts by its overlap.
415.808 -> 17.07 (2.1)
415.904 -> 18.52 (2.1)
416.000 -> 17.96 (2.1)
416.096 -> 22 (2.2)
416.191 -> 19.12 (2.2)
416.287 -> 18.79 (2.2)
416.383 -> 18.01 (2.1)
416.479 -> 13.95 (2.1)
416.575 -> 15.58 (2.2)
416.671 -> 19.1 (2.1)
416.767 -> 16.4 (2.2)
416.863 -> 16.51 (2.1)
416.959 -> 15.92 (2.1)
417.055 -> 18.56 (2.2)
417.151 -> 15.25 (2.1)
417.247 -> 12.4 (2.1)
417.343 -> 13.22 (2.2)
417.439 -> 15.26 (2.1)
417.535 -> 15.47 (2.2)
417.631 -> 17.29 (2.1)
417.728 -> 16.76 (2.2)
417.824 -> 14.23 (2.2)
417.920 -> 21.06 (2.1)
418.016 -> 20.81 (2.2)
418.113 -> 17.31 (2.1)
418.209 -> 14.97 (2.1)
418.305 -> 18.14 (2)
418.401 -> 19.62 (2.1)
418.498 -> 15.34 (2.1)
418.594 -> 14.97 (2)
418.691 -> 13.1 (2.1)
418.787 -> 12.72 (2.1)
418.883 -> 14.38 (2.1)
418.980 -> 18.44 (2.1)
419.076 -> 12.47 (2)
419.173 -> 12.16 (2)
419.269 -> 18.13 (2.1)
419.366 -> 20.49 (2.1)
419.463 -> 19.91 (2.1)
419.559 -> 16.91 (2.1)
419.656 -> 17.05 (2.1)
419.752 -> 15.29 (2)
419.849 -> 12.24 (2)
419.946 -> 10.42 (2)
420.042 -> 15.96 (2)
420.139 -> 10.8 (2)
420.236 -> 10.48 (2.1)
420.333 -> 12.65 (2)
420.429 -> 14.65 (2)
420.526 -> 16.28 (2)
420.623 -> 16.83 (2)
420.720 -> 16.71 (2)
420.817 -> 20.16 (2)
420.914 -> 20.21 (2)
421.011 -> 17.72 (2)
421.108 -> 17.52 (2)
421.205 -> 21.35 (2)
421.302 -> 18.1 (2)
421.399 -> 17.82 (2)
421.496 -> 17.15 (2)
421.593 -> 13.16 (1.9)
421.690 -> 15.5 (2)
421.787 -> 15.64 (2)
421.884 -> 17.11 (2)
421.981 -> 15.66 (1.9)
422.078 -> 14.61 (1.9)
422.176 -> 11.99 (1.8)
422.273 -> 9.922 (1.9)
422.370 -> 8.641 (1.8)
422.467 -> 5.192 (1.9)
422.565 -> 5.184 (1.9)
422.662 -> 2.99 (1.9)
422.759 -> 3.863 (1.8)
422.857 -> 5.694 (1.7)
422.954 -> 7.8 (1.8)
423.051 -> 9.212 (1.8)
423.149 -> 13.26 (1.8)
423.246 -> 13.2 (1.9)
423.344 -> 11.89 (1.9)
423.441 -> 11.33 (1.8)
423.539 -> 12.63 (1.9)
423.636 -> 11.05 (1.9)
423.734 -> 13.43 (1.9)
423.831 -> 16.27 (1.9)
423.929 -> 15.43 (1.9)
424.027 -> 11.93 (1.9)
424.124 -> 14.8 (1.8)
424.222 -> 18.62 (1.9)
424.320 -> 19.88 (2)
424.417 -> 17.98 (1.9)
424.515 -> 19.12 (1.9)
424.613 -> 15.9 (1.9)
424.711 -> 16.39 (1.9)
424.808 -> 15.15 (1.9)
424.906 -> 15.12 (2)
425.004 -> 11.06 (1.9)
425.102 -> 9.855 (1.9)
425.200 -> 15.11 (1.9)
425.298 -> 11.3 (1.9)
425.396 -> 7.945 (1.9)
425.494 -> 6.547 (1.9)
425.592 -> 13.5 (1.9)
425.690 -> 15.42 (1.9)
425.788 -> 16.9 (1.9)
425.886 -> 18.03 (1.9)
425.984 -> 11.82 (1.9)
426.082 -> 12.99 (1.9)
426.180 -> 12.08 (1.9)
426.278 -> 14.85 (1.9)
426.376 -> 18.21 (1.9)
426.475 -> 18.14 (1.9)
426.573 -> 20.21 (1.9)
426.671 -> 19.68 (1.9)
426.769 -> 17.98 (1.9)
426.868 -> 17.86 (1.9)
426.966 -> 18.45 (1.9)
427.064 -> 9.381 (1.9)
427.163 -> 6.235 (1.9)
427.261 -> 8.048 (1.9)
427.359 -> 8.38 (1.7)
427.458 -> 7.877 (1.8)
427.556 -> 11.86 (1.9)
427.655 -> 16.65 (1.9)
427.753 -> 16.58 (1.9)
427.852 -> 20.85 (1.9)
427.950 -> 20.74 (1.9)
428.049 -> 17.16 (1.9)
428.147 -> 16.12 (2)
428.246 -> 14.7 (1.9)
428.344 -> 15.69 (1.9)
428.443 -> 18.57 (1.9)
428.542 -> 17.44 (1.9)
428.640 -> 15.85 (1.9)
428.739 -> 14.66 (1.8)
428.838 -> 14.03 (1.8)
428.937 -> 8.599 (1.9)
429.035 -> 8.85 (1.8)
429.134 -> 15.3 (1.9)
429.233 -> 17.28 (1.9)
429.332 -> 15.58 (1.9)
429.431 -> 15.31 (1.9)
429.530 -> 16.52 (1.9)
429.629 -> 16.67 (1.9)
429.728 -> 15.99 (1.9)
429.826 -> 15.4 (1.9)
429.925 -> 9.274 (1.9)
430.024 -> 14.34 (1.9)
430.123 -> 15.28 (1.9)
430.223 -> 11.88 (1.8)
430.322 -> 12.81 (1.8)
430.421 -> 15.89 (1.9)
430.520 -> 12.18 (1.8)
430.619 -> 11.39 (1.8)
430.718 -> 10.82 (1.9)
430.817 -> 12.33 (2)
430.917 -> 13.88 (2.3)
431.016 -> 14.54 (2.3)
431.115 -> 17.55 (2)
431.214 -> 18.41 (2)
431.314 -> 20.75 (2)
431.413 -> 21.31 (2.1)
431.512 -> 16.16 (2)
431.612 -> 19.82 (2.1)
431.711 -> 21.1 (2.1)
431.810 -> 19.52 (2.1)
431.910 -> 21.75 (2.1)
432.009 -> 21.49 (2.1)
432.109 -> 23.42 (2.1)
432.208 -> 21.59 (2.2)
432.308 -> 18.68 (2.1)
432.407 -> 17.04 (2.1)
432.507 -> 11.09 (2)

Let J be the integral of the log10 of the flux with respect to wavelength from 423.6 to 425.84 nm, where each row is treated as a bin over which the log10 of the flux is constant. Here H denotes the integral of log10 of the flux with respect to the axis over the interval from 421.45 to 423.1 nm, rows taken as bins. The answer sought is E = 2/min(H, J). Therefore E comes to 1.3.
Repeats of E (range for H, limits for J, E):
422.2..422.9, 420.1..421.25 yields 3.8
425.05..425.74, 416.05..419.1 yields 2.8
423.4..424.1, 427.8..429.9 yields 2.6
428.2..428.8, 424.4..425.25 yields 2.8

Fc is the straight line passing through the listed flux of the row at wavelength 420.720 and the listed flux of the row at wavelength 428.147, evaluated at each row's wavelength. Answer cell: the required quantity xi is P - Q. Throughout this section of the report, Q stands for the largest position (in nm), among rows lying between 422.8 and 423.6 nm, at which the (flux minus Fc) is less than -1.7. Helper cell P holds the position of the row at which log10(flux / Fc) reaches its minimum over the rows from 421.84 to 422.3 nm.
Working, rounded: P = 422.273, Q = 423.539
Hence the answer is -1.27 nm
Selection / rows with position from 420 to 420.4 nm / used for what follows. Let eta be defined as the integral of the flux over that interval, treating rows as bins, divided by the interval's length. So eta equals 13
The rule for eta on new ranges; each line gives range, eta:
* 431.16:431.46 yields 20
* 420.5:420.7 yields 17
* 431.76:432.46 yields 20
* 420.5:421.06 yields 18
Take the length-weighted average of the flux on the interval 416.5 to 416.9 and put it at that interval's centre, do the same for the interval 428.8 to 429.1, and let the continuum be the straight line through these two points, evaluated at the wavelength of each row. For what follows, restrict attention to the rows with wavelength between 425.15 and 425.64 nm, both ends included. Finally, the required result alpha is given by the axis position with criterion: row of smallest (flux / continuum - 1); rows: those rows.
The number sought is 425.494 nm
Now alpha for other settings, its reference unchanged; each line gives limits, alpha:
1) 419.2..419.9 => 419.849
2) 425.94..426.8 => 425.984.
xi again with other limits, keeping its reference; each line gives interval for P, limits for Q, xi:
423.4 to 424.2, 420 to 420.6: 3.21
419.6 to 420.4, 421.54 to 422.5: -2.52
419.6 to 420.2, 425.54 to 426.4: -6.23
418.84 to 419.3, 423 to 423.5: -4.27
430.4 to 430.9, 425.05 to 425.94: 5.13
